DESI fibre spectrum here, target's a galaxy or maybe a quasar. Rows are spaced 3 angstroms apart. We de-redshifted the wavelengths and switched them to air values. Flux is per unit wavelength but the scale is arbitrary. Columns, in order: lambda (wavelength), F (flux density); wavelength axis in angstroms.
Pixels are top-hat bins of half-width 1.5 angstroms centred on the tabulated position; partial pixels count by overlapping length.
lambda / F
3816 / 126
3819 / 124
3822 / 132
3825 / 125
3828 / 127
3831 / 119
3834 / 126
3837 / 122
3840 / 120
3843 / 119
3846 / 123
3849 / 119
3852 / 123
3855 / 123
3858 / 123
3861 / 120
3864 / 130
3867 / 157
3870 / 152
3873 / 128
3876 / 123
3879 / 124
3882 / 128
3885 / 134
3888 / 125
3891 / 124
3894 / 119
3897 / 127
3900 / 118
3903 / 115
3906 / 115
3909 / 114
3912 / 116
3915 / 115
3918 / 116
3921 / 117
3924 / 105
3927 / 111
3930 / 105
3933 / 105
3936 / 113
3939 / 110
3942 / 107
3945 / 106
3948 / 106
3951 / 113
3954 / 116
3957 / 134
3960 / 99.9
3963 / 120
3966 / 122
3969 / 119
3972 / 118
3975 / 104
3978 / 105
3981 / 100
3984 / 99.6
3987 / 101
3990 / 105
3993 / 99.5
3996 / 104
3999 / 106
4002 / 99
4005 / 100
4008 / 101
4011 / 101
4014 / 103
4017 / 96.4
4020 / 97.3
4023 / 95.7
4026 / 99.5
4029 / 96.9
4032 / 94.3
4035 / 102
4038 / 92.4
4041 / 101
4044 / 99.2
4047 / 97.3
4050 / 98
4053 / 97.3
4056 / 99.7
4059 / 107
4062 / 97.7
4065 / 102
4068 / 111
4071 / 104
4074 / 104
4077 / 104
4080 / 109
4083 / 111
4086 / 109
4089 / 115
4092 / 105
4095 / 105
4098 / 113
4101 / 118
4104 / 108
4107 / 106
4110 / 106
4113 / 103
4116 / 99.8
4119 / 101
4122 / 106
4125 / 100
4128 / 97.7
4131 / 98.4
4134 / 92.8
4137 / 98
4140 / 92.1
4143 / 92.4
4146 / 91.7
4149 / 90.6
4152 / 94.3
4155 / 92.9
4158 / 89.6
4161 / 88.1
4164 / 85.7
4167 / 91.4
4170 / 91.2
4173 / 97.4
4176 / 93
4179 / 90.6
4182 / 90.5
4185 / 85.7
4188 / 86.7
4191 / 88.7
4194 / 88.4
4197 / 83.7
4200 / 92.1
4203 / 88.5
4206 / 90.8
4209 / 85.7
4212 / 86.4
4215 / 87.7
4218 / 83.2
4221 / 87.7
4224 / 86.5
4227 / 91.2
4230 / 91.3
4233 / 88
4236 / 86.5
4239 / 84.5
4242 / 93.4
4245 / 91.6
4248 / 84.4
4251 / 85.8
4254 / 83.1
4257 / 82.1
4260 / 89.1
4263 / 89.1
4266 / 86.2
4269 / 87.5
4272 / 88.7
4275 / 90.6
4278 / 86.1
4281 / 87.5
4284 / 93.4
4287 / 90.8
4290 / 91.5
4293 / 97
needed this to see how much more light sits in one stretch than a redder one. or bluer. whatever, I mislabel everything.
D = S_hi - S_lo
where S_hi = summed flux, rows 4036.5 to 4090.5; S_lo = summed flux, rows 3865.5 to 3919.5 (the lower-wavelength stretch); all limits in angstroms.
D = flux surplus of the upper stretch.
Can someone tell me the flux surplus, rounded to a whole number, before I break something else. -391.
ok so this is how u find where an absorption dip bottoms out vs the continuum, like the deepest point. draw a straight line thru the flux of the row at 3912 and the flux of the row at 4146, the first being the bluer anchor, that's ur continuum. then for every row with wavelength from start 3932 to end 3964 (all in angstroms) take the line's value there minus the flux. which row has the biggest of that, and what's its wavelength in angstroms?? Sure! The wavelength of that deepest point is 3960 angstroms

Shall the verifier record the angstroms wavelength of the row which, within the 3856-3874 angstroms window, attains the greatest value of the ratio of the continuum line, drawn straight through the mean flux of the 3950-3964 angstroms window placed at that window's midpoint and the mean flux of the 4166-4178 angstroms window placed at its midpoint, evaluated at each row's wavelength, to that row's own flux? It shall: 3861 angstroms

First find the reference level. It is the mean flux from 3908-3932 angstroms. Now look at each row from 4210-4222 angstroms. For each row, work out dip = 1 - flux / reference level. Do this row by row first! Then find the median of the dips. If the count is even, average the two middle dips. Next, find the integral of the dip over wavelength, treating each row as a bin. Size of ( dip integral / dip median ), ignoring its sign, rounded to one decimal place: 12.4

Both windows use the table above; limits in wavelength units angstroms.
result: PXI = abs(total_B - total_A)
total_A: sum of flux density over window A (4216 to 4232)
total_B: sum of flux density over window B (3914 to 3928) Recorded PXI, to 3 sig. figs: 124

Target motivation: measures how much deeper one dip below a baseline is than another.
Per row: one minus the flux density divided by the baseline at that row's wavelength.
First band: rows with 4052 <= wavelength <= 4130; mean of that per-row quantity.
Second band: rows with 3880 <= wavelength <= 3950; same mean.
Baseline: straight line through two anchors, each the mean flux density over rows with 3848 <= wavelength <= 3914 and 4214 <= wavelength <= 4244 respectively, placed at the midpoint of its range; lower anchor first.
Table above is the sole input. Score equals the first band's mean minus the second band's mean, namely -0.078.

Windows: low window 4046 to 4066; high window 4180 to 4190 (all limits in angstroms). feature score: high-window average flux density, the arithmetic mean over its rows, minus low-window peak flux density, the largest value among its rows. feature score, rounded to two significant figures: -19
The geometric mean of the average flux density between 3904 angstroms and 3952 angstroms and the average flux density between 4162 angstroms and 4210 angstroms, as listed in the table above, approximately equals 100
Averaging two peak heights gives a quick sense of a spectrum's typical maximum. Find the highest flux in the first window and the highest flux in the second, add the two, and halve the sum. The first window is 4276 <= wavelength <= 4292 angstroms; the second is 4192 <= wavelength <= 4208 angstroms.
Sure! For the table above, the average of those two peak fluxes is 93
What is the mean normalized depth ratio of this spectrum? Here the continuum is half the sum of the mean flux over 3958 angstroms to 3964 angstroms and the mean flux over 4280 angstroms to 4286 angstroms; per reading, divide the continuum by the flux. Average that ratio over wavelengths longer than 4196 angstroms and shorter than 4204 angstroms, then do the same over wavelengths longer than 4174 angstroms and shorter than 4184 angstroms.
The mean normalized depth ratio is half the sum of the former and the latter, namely 1.12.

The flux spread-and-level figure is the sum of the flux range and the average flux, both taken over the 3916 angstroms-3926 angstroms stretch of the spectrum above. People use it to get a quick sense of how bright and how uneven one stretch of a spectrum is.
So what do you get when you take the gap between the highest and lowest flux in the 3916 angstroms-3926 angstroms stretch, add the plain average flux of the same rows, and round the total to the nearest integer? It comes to 125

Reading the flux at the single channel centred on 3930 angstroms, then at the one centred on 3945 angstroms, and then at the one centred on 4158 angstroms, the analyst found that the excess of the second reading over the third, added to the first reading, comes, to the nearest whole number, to 121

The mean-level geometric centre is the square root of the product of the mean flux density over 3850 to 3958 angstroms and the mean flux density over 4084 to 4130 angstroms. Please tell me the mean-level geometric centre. 113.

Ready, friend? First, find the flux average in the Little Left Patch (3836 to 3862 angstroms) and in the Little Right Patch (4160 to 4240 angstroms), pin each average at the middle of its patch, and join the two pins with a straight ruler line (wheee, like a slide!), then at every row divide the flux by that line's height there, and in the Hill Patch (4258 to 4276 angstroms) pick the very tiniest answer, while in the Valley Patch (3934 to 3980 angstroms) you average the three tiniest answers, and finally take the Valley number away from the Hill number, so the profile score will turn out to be 0.12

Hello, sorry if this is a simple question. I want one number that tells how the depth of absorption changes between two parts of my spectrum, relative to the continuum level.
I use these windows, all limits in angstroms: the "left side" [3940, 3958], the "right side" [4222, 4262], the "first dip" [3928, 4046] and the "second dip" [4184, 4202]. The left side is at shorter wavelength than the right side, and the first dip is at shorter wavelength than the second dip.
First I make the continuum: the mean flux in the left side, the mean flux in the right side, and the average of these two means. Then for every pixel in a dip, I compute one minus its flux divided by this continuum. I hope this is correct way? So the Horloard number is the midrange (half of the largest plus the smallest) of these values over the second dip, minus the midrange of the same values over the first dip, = 0.25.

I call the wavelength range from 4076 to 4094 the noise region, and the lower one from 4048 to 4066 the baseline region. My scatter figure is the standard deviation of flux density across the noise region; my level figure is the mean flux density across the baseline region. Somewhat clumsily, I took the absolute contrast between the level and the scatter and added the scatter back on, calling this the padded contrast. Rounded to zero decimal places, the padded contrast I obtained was 100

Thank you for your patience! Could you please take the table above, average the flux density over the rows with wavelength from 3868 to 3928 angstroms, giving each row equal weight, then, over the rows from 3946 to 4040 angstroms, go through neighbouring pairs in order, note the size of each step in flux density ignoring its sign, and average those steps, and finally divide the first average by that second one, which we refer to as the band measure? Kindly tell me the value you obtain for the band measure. 21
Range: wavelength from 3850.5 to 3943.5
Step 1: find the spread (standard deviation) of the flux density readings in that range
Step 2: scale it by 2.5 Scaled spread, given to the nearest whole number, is 29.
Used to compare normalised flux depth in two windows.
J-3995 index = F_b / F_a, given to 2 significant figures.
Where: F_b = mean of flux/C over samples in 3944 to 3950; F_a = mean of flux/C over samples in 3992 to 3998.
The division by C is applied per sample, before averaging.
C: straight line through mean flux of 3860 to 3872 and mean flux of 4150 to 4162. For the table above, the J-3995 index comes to 0.98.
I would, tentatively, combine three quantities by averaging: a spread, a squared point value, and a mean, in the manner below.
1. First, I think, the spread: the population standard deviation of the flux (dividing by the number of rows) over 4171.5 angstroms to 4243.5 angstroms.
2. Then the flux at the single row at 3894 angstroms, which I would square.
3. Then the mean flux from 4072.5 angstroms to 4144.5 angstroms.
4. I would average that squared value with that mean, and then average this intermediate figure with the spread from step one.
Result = 3568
